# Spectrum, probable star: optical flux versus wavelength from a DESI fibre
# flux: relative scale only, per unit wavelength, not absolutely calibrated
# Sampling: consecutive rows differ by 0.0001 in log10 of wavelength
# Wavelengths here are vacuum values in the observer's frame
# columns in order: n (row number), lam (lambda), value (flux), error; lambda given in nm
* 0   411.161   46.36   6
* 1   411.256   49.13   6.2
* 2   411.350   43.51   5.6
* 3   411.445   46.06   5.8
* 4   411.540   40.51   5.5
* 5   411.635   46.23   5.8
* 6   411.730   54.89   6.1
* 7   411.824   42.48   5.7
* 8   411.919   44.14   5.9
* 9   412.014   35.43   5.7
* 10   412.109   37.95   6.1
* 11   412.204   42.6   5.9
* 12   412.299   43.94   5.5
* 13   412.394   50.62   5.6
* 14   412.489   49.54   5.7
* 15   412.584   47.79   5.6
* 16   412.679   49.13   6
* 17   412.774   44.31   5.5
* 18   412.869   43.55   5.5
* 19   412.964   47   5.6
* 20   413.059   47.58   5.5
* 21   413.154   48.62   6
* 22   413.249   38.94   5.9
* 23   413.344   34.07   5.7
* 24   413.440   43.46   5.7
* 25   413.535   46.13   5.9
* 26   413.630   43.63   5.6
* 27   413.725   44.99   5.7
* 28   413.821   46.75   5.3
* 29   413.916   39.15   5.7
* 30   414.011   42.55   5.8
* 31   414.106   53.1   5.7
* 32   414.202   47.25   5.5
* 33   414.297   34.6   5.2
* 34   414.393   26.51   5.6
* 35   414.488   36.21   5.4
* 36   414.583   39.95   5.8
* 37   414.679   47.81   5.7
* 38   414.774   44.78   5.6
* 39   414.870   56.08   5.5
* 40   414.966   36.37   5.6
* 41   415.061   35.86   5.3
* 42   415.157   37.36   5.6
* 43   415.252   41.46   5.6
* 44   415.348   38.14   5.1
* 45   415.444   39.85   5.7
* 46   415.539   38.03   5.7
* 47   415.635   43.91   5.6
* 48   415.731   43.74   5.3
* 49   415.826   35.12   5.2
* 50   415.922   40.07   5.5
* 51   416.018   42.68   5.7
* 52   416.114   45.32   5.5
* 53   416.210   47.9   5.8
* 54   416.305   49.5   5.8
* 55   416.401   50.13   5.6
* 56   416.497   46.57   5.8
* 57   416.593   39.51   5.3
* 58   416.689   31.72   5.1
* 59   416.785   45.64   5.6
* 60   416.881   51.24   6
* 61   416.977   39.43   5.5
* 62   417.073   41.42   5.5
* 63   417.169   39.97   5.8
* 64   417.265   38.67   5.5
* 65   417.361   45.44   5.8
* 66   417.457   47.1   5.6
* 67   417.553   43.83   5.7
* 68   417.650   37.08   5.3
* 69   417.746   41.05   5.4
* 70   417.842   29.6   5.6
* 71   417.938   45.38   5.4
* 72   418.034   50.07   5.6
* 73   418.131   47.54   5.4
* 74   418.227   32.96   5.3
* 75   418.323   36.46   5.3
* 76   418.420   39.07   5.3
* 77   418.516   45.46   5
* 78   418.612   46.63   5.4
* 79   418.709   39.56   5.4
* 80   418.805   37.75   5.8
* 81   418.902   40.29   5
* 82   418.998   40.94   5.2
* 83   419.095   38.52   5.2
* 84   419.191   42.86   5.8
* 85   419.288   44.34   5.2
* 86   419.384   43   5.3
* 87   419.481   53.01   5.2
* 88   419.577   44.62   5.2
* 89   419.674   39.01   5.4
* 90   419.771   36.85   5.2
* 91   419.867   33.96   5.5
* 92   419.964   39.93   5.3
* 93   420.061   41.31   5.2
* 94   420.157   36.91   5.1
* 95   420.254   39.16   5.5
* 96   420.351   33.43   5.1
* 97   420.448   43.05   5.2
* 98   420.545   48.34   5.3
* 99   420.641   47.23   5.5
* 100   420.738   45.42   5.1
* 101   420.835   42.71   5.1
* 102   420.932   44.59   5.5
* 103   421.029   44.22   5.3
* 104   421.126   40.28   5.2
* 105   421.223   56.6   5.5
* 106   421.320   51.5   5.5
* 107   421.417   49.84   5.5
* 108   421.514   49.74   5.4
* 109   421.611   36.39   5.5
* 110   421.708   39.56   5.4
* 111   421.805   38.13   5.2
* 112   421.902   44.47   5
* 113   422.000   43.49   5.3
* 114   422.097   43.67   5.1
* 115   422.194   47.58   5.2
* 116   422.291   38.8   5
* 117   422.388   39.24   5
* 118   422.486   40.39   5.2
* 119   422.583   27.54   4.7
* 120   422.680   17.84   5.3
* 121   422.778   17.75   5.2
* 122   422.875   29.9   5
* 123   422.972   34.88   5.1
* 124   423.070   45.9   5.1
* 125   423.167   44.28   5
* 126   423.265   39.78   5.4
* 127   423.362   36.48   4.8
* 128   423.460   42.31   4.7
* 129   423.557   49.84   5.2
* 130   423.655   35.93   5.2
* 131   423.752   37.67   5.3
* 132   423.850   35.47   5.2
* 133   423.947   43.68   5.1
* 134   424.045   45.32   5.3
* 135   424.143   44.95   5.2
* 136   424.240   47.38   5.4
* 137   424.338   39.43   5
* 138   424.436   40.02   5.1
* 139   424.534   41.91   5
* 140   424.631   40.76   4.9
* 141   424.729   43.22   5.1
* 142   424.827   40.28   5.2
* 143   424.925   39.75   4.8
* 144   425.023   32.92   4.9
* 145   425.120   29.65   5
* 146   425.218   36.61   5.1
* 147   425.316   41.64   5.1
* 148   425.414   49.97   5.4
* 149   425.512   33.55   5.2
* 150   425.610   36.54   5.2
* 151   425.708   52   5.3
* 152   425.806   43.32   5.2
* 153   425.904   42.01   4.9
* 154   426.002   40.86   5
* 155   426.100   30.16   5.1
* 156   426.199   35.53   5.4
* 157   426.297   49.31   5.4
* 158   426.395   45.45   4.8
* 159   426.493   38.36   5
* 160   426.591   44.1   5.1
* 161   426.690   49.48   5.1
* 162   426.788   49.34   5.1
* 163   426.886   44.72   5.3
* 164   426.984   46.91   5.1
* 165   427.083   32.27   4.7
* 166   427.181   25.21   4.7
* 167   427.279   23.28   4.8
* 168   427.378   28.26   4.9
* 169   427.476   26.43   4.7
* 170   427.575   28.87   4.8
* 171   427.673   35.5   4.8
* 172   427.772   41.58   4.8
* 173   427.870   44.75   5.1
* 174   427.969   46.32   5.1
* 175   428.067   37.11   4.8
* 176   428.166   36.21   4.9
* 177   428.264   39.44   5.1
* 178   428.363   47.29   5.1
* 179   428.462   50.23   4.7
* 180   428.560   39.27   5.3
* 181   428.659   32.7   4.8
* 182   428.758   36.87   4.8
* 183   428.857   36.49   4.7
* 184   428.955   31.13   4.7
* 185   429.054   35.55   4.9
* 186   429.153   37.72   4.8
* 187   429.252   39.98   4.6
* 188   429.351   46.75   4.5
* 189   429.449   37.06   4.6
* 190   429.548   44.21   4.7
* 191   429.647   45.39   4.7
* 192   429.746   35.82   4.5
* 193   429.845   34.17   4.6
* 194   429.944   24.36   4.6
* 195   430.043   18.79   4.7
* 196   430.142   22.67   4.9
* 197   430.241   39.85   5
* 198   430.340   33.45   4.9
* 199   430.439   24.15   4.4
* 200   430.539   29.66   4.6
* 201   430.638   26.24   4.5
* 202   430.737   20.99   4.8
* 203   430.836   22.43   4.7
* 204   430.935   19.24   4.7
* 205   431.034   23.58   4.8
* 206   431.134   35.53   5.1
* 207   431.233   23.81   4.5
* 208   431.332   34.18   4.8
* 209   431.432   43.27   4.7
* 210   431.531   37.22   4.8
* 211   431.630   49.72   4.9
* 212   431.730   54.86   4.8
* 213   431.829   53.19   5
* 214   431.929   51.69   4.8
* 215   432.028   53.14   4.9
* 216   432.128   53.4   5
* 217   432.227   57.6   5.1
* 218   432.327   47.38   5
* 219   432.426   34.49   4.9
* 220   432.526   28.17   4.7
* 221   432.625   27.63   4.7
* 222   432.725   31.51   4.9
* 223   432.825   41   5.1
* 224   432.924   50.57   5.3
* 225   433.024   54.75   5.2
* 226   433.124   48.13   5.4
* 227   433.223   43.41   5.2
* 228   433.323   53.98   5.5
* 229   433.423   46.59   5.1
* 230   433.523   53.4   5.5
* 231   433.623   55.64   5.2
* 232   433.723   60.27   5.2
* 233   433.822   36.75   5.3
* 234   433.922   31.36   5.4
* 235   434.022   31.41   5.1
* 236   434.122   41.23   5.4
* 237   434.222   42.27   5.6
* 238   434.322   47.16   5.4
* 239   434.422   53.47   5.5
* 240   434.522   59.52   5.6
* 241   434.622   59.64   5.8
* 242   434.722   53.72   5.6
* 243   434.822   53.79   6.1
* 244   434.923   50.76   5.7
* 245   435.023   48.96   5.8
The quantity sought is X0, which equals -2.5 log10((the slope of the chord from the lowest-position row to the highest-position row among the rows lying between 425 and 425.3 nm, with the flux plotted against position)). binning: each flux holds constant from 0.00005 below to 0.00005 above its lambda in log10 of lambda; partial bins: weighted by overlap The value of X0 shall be -3.19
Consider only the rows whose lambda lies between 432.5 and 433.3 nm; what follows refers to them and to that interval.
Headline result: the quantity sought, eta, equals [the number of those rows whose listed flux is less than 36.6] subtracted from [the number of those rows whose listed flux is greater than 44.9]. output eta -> 0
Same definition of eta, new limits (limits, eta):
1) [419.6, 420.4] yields -2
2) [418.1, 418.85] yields 1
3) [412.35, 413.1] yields 6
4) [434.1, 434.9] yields 6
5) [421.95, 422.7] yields -1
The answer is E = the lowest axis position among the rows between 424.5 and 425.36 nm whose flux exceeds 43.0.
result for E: 424.729 nm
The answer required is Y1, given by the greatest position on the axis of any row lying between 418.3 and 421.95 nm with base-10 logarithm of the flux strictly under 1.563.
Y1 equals 421.611 nm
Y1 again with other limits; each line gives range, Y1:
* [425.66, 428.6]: 428.166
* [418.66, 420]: 419.867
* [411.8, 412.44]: 412.014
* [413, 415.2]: 415.061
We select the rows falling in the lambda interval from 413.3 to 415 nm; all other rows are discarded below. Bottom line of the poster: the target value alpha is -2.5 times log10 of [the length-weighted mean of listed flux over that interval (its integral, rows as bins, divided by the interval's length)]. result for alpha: -4.07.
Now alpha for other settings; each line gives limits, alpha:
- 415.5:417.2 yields -4.08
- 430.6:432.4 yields -3.99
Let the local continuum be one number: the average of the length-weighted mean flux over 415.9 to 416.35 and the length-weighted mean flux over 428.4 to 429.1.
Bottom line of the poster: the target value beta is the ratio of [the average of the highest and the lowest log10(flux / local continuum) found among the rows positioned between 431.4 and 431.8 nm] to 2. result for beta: 0.018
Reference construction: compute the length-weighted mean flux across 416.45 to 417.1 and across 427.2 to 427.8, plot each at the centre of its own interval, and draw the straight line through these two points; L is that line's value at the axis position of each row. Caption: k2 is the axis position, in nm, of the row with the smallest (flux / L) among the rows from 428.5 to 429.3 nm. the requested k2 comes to 428.955 nm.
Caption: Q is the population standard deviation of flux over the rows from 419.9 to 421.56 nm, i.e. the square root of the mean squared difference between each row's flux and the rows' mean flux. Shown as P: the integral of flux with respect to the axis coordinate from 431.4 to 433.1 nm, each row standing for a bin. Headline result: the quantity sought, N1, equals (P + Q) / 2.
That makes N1 41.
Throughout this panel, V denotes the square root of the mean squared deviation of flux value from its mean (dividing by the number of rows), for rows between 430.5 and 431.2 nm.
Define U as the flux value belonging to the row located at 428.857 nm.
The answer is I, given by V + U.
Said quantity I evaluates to 42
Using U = 36.49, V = 5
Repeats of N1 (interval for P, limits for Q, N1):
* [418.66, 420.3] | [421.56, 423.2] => 38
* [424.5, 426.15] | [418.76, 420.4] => 35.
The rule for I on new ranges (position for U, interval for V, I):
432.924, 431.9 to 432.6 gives 61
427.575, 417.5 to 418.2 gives 35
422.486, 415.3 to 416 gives 43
